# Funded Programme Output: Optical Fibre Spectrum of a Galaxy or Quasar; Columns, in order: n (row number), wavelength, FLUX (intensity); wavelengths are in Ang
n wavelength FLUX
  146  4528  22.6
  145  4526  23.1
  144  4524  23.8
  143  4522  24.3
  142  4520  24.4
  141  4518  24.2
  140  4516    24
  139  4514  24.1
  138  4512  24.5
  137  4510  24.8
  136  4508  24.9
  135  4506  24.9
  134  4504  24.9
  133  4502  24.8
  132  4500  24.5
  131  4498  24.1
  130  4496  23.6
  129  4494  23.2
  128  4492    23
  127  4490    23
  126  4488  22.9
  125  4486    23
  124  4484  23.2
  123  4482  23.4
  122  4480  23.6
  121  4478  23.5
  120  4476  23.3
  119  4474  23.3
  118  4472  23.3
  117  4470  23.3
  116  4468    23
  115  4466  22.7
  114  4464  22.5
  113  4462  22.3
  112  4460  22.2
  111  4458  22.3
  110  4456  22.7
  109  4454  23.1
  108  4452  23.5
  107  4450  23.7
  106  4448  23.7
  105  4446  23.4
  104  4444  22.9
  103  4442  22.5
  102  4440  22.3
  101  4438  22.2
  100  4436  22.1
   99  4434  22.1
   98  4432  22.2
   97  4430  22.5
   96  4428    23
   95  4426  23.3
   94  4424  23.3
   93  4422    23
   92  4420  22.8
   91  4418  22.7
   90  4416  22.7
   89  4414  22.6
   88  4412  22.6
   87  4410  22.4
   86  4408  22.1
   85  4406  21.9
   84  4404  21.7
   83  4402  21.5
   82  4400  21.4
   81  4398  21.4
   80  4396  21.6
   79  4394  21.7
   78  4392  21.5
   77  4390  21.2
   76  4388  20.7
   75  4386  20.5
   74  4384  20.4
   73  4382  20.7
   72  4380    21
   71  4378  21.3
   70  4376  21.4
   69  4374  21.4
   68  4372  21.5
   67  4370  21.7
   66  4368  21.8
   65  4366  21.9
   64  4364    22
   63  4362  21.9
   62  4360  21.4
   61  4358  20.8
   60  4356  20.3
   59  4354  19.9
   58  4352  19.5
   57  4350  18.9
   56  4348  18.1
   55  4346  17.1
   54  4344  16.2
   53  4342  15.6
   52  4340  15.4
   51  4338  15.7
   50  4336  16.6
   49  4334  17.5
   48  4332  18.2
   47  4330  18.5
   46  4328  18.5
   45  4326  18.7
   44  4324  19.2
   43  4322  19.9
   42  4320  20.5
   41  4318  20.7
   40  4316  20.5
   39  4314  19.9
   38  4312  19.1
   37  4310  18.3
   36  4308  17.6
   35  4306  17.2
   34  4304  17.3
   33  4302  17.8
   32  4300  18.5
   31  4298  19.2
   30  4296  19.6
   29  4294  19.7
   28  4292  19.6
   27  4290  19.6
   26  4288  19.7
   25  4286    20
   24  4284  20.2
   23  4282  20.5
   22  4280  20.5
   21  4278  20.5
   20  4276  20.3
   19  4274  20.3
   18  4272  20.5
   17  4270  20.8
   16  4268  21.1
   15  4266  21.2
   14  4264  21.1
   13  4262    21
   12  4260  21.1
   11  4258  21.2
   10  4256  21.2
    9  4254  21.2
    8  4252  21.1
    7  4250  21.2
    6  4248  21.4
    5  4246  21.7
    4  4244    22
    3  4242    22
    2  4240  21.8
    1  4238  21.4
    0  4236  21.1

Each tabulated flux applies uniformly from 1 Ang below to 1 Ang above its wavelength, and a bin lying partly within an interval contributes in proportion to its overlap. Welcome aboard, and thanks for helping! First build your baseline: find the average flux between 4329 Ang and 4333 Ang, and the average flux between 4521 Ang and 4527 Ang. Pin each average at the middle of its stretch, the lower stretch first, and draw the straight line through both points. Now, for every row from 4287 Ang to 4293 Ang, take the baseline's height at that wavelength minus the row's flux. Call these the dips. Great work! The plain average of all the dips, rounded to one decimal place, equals -2.4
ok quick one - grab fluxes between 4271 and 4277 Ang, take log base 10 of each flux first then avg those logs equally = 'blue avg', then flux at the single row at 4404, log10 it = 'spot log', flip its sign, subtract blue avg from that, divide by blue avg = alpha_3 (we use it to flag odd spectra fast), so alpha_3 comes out -2.02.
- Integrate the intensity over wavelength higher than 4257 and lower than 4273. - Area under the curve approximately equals 336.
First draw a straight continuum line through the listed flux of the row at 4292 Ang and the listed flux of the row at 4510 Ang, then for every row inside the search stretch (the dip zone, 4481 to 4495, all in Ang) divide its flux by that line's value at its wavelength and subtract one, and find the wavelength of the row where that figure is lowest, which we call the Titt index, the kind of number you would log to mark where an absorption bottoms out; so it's 4488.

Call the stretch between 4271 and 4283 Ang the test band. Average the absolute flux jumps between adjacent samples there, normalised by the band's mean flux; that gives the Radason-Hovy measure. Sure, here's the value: 0.004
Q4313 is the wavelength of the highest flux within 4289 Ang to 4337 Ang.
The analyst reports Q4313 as 4318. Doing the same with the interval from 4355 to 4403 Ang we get 4364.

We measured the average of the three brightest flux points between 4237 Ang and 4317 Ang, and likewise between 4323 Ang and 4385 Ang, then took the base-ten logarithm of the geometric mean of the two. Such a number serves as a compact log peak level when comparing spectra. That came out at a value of 1.34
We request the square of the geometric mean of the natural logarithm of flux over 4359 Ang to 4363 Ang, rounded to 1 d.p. 9.5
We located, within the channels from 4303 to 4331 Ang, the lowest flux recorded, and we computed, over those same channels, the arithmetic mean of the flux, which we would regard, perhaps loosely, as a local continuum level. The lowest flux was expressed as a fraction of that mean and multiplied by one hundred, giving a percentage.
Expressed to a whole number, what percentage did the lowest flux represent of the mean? 91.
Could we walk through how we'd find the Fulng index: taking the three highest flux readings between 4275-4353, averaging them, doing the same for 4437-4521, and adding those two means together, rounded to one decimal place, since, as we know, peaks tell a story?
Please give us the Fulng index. 45.5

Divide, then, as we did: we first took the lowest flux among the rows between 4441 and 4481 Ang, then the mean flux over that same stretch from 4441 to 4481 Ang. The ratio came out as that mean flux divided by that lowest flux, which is 1.04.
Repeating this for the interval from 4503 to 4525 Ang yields 1.03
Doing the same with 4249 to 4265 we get 1.01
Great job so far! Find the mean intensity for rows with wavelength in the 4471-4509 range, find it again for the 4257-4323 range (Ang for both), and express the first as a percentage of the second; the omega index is 119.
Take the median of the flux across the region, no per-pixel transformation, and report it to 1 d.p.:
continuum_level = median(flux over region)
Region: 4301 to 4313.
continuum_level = 17.7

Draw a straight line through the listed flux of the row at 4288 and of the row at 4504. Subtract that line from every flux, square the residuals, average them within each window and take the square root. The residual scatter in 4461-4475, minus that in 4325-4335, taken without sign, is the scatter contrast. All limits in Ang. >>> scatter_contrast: 1.3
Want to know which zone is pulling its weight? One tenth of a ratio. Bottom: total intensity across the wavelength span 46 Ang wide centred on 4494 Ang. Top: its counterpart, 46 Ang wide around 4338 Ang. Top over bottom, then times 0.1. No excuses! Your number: 0.0781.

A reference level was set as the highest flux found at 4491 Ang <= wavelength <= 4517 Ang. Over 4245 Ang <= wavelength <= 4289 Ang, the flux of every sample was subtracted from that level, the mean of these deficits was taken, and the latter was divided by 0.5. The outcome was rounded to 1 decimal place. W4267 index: 8.2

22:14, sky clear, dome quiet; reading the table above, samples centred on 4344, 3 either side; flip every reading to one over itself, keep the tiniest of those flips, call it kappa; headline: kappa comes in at 0.058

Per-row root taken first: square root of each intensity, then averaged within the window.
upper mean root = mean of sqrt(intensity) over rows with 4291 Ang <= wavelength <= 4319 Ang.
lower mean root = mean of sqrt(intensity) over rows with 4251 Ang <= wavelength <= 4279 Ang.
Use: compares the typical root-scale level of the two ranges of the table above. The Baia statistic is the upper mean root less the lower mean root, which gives -0.22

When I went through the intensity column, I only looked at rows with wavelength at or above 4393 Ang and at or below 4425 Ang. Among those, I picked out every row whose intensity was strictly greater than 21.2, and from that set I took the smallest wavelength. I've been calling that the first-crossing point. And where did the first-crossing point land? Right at 4394 Ang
